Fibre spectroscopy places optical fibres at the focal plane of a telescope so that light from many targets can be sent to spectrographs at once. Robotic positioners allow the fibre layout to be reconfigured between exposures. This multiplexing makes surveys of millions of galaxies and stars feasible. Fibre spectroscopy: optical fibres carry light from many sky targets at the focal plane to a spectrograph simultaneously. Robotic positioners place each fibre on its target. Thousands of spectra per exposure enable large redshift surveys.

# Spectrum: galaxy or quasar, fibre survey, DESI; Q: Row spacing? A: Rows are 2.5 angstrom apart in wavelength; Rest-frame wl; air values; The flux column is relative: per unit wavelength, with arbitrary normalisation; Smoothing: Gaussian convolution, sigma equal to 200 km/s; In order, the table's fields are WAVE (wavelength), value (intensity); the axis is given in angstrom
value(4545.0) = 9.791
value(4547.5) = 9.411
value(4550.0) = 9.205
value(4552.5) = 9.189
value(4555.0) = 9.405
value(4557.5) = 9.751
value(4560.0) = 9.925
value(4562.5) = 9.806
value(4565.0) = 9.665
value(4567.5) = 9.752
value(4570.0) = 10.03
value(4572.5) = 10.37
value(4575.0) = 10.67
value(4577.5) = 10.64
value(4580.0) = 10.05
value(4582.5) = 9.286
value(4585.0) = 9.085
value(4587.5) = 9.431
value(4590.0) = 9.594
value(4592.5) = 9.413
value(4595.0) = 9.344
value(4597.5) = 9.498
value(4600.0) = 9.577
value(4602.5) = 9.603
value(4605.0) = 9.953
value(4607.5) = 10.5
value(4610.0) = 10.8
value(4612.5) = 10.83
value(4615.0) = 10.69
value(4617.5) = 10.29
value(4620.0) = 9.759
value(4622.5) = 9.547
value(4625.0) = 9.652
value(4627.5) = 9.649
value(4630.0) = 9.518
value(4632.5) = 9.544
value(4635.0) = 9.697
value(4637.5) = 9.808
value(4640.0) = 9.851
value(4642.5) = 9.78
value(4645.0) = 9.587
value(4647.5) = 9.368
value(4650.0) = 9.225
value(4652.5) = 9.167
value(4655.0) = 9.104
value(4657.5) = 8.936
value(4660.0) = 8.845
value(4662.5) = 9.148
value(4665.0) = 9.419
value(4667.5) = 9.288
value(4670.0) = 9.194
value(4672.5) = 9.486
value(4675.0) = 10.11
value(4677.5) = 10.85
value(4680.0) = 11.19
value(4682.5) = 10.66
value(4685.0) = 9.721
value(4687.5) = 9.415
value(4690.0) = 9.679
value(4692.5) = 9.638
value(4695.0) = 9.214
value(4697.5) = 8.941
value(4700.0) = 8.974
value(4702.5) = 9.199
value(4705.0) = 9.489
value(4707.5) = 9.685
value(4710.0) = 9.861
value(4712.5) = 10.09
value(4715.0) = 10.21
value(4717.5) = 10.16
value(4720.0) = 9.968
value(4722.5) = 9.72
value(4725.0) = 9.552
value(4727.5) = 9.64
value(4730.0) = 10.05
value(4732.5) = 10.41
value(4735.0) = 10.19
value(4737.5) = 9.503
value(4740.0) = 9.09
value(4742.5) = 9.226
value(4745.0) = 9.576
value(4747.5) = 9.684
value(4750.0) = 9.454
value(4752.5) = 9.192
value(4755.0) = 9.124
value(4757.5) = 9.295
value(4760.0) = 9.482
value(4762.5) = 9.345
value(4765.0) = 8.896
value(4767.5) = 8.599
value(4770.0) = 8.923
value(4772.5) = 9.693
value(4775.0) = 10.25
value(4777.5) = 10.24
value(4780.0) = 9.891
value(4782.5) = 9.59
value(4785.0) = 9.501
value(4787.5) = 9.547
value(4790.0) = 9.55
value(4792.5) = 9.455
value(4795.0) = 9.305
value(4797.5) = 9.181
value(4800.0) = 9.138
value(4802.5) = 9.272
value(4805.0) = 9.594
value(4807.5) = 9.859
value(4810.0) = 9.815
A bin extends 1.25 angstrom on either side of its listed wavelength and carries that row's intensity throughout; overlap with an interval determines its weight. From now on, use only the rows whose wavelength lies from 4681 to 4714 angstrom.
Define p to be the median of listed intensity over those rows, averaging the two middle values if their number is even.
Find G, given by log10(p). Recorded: 0.984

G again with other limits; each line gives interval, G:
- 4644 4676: 0.965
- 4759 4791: 0.980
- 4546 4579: 0.989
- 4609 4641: 0.989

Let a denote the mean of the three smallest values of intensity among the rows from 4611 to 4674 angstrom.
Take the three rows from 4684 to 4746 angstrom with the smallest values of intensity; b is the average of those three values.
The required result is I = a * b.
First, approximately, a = 9.0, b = 9.00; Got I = 80.7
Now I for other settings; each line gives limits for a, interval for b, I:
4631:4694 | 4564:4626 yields 82.8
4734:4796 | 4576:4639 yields 81.4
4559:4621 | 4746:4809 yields 81.4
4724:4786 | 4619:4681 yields 78.9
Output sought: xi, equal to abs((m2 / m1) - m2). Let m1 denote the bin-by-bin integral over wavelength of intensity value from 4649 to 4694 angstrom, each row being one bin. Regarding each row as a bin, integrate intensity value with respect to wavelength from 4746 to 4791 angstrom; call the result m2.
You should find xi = 425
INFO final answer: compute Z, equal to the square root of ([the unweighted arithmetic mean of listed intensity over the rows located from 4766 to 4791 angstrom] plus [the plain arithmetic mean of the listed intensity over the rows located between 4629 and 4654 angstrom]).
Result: 4.37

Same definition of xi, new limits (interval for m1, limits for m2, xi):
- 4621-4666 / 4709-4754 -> 438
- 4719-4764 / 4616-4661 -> 428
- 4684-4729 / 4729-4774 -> 423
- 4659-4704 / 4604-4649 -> 446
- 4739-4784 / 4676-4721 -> 441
